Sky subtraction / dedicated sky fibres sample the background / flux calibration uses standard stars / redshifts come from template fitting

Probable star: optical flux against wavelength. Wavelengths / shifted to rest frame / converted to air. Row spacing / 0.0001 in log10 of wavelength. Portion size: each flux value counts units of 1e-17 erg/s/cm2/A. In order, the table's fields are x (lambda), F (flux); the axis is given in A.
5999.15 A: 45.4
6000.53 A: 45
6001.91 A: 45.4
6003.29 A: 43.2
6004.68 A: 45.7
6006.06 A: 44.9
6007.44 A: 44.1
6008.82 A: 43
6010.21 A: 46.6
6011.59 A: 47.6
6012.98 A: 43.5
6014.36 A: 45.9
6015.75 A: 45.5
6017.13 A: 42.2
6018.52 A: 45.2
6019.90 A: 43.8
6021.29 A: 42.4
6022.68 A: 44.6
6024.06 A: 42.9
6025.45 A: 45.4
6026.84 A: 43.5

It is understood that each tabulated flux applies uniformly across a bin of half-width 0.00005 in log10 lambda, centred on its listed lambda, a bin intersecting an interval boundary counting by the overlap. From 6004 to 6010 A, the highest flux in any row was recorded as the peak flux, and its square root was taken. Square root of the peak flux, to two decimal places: 6.76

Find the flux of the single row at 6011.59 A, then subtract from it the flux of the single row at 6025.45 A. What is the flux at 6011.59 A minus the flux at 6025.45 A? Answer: 2.2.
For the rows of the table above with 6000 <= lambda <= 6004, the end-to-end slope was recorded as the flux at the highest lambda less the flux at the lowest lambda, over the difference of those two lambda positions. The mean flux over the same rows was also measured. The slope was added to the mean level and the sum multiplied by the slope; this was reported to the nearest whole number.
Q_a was -29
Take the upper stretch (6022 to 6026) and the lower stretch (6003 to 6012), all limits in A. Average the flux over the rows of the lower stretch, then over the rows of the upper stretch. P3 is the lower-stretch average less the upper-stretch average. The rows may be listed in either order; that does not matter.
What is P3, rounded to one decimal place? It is 0.7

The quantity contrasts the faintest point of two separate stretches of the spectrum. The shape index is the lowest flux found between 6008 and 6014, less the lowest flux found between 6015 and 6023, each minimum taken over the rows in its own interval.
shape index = 0.80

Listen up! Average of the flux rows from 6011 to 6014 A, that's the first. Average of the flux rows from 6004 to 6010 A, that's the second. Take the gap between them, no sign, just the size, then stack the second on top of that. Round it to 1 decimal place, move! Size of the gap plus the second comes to 45.5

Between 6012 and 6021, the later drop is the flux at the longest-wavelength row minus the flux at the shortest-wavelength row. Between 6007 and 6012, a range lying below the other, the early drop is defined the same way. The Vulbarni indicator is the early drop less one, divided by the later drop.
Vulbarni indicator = 8.3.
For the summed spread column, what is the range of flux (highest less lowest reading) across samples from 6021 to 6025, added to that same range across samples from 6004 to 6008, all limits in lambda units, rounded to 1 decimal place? 3.8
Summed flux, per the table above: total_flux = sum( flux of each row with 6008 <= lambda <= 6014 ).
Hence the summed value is 181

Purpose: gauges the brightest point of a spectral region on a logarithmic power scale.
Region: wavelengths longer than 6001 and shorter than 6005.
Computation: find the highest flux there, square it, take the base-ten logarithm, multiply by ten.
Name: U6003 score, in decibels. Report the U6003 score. 33.2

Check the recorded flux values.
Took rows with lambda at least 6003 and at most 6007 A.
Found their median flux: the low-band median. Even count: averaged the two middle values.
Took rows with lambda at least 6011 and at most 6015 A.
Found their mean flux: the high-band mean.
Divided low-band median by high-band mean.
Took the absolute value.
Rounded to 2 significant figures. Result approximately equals 0.98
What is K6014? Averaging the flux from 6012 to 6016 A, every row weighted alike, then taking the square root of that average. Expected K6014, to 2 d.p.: 6.71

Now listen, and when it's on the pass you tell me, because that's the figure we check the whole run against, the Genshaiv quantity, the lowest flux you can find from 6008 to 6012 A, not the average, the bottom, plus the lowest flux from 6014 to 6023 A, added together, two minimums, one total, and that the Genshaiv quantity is 85.2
